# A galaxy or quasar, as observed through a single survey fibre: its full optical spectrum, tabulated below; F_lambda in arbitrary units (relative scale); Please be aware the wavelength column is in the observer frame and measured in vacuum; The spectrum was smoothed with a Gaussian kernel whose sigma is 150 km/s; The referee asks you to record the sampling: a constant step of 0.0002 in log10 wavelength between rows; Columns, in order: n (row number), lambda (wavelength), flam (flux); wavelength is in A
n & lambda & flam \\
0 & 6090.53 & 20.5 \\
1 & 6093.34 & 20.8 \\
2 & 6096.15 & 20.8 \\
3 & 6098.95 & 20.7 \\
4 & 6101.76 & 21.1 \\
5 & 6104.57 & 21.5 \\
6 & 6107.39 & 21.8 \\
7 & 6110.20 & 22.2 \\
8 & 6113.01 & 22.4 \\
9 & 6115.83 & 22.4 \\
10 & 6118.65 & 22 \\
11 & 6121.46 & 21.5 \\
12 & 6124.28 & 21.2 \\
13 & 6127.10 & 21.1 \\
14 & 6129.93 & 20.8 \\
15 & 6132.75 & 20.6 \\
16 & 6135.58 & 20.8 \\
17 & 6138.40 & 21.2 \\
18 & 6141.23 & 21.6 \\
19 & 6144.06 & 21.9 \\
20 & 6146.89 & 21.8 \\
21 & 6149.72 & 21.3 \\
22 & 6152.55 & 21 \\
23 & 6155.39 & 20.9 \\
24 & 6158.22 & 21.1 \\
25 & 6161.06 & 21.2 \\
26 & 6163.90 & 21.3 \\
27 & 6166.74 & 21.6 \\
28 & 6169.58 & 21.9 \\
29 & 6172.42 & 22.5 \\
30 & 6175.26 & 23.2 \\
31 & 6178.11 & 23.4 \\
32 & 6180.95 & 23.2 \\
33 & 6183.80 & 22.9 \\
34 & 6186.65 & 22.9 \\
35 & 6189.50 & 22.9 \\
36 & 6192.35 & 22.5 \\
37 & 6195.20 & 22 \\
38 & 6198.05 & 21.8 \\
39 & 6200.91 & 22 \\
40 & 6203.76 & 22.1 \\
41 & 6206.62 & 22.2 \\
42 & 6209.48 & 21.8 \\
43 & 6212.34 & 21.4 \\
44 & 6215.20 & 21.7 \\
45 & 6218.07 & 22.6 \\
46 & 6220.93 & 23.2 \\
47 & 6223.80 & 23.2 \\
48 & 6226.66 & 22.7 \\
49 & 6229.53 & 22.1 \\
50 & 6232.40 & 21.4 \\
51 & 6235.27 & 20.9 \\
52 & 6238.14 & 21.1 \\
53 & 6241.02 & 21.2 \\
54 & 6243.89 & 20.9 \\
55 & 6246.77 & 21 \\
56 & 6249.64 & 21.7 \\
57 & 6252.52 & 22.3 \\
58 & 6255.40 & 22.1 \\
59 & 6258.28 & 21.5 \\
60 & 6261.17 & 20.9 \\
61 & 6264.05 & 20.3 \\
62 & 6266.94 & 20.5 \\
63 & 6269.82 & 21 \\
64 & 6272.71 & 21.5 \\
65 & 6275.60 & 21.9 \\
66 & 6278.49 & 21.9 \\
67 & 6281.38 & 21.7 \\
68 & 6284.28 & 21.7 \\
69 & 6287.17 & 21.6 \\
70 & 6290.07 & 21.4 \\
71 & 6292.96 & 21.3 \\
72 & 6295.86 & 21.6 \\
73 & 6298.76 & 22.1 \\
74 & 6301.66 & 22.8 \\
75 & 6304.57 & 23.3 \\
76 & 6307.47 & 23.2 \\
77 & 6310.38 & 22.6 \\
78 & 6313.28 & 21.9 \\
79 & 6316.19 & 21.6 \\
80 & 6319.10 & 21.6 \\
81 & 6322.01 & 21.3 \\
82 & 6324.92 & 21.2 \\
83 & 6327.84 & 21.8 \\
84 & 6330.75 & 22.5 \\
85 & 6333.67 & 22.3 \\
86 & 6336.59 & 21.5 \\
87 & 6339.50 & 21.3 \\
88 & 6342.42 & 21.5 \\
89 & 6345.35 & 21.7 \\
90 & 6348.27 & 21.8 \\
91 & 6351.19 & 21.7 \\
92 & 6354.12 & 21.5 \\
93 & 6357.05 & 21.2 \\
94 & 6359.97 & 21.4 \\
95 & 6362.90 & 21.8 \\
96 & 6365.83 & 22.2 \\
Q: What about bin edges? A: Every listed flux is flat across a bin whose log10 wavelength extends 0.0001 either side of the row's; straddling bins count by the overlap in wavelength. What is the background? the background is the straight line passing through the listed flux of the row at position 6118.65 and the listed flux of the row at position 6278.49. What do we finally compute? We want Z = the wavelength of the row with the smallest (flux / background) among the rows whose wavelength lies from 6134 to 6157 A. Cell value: 6135.58 A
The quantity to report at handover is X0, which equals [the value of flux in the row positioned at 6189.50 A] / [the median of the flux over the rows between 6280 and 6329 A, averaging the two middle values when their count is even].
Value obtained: 1.06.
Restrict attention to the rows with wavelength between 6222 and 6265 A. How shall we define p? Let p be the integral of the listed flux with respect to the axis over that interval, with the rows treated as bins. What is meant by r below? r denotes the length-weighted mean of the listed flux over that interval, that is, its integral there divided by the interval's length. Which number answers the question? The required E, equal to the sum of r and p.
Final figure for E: 950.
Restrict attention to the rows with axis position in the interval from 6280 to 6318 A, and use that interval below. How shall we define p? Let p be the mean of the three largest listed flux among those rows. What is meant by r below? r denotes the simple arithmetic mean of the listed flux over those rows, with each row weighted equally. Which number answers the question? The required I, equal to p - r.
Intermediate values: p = 23.1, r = 22.1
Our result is 1.0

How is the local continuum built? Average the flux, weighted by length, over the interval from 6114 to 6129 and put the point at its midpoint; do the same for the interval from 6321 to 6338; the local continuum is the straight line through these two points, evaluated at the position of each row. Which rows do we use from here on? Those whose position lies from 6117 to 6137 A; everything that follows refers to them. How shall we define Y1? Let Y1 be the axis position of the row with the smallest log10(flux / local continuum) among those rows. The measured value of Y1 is 6132.75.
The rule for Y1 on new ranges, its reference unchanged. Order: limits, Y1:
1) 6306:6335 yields 6324.92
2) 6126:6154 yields 6132.75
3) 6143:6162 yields 6155.39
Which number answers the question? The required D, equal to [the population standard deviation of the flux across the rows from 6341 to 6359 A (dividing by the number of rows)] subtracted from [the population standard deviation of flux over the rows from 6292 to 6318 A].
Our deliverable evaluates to 0.50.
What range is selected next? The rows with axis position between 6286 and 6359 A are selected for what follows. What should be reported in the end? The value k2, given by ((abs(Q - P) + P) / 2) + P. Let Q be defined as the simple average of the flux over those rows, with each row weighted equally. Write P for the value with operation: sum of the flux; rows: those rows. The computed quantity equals 1082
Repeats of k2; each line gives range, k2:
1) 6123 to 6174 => 757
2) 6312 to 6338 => 381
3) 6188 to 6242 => 827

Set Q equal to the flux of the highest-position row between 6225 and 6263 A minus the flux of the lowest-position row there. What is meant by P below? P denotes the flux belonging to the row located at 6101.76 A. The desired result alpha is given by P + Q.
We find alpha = 19.3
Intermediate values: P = 21.1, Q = -1.8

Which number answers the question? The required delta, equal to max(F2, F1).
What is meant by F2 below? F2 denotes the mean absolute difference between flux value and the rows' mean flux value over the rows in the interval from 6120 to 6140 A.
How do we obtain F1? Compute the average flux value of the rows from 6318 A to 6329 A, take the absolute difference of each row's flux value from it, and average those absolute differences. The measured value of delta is 0.25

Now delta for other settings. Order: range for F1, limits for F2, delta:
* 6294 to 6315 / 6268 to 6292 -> 0.54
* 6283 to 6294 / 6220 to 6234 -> 0.62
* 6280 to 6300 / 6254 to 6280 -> 0.55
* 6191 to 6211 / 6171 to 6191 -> 0.23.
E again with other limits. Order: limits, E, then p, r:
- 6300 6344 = 991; 969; 22.0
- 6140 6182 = 940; 918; 21.9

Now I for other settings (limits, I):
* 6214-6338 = 1.5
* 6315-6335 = 0.4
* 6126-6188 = 1.5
